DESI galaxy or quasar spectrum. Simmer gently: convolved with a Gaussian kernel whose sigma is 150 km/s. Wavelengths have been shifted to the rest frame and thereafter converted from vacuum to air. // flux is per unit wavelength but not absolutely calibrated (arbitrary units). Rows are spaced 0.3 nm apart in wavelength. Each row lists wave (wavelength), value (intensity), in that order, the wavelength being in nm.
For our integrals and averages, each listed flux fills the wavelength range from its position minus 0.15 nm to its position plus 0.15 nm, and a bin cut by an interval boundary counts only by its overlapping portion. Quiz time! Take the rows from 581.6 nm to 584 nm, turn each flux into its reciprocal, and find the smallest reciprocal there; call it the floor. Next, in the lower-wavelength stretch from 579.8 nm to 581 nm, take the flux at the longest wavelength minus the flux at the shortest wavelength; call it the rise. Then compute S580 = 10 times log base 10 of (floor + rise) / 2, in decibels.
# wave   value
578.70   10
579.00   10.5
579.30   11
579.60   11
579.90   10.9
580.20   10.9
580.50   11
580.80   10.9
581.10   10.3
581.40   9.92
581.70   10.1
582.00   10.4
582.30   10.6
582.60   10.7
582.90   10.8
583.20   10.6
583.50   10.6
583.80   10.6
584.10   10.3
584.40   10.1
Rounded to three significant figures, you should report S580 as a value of -13.3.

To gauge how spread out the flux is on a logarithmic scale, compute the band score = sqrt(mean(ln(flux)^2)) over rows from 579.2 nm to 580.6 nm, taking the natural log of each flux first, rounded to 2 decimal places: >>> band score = 2.39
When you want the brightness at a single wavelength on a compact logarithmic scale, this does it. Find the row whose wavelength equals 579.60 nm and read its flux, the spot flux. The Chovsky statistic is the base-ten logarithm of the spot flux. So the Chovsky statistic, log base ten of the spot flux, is 1.04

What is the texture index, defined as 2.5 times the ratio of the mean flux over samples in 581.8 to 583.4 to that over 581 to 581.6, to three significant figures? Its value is 2.63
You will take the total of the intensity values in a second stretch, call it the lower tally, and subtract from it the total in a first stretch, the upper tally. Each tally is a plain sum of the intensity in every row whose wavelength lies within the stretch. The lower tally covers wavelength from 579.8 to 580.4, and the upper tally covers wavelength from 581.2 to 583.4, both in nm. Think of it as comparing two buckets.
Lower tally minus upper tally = -51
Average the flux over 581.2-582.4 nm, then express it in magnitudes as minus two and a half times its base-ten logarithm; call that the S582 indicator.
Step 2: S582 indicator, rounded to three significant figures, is -2.53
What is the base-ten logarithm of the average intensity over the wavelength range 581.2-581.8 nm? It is 1.00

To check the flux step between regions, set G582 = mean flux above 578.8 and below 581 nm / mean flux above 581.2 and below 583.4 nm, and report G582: 1.04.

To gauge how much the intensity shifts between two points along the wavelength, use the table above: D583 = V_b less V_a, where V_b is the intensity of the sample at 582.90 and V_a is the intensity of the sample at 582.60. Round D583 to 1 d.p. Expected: 0.1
